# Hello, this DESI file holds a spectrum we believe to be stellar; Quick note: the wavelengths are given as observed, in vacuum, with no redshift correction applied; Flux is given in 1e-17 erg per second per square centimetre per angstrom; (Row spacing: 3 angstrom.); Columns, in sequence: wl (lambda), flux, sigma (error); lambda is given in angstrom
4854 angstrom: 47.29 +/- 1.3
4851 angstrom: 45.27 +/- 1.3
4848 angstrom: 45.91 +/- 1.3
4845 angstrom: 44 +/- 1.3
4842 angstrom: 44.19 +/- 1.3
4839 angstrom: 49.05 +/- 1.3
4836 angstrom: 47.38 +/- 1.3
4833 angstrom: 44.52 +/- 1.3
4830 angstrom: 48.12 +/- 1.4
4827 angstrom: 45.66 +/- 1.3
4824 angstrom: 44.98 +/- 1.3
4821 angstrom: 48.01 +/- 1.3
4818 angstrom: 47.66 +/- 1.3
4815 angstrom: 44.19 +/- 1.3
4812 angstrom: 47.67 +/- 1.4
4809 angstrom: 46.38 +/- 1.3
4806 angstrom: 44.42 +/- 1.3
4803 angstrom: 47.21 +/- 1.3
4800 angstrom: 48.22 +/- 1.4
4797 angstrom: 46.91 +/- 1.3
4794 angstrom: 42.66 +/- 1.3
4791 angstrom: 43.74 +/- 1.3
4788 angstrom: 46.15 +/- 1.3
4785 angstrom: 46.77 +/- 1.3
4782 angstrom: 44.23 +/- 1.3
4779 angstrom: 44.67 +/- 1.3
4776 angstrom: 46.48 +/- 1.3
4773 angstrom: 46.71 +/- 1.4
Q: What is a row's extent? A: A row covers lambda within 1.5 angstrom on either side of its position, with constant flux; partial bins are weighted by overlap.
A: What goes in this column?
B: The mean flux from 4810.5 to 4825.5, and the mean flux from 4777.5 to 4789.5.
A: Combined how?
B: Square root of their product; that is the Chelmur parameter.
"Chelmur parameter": 46.0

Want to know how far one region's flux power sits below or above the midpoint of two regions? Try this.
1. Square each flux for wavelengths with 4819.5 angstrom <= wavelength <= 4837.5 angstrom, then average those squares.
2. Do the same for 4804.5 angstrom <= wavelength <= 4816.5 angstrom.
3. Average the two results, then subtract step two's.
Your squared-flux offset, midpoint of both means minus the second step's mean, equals 36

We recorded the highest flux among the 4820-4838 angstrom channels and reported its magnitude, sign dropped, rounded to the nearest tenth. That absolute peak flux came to 48.1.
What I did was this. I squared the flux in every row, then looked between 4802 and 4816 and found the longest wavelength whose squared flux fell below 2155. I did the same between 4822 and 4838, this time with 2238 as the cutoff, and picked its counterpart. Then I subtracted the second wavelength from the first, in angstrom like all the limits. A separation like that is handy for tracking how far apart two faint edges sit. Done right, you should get -18 angstrom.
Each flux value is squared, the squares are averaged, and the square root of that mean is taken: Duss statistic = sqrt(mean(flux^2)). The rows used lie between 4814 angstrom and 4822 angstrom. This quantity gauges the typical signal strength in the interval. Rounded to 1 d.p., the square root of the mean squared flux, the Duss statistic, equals 46.7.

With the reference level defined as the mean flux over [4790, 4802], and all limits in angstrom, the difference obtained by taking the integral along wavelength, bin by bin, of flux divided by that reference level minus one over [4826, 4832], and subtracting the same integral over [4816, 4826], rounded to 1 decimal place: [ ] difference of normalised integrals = -0.1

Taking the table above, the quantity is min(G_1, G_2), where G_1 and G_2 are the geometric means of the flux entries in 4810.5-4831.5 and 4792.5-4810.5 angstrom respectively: 45.9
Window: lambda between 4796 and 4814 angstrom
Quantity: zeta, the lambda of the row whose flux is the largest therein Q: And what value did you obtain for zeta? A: 4800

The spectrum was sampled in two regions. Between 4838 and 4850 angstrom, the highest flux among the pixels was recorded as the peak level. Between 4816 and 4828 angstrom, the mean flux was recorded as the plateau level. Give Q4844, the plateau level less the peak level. -2.5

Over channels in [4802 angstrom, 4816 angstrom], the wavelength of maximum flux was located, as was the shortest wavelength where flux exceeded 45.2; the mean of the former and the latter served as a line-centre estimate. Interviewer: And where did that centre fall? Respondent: 4807.5 angstrom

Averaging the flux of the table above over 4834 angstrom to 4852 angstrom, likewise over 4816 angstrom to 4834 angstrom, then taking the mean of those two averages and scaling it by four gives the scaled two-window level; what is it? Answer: 185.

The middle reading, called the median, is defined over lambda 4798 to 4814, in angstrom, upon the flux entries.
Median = 47.2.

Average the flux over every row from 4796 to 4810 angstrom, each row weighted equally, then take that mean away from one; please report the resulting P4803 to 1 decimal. -45.6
